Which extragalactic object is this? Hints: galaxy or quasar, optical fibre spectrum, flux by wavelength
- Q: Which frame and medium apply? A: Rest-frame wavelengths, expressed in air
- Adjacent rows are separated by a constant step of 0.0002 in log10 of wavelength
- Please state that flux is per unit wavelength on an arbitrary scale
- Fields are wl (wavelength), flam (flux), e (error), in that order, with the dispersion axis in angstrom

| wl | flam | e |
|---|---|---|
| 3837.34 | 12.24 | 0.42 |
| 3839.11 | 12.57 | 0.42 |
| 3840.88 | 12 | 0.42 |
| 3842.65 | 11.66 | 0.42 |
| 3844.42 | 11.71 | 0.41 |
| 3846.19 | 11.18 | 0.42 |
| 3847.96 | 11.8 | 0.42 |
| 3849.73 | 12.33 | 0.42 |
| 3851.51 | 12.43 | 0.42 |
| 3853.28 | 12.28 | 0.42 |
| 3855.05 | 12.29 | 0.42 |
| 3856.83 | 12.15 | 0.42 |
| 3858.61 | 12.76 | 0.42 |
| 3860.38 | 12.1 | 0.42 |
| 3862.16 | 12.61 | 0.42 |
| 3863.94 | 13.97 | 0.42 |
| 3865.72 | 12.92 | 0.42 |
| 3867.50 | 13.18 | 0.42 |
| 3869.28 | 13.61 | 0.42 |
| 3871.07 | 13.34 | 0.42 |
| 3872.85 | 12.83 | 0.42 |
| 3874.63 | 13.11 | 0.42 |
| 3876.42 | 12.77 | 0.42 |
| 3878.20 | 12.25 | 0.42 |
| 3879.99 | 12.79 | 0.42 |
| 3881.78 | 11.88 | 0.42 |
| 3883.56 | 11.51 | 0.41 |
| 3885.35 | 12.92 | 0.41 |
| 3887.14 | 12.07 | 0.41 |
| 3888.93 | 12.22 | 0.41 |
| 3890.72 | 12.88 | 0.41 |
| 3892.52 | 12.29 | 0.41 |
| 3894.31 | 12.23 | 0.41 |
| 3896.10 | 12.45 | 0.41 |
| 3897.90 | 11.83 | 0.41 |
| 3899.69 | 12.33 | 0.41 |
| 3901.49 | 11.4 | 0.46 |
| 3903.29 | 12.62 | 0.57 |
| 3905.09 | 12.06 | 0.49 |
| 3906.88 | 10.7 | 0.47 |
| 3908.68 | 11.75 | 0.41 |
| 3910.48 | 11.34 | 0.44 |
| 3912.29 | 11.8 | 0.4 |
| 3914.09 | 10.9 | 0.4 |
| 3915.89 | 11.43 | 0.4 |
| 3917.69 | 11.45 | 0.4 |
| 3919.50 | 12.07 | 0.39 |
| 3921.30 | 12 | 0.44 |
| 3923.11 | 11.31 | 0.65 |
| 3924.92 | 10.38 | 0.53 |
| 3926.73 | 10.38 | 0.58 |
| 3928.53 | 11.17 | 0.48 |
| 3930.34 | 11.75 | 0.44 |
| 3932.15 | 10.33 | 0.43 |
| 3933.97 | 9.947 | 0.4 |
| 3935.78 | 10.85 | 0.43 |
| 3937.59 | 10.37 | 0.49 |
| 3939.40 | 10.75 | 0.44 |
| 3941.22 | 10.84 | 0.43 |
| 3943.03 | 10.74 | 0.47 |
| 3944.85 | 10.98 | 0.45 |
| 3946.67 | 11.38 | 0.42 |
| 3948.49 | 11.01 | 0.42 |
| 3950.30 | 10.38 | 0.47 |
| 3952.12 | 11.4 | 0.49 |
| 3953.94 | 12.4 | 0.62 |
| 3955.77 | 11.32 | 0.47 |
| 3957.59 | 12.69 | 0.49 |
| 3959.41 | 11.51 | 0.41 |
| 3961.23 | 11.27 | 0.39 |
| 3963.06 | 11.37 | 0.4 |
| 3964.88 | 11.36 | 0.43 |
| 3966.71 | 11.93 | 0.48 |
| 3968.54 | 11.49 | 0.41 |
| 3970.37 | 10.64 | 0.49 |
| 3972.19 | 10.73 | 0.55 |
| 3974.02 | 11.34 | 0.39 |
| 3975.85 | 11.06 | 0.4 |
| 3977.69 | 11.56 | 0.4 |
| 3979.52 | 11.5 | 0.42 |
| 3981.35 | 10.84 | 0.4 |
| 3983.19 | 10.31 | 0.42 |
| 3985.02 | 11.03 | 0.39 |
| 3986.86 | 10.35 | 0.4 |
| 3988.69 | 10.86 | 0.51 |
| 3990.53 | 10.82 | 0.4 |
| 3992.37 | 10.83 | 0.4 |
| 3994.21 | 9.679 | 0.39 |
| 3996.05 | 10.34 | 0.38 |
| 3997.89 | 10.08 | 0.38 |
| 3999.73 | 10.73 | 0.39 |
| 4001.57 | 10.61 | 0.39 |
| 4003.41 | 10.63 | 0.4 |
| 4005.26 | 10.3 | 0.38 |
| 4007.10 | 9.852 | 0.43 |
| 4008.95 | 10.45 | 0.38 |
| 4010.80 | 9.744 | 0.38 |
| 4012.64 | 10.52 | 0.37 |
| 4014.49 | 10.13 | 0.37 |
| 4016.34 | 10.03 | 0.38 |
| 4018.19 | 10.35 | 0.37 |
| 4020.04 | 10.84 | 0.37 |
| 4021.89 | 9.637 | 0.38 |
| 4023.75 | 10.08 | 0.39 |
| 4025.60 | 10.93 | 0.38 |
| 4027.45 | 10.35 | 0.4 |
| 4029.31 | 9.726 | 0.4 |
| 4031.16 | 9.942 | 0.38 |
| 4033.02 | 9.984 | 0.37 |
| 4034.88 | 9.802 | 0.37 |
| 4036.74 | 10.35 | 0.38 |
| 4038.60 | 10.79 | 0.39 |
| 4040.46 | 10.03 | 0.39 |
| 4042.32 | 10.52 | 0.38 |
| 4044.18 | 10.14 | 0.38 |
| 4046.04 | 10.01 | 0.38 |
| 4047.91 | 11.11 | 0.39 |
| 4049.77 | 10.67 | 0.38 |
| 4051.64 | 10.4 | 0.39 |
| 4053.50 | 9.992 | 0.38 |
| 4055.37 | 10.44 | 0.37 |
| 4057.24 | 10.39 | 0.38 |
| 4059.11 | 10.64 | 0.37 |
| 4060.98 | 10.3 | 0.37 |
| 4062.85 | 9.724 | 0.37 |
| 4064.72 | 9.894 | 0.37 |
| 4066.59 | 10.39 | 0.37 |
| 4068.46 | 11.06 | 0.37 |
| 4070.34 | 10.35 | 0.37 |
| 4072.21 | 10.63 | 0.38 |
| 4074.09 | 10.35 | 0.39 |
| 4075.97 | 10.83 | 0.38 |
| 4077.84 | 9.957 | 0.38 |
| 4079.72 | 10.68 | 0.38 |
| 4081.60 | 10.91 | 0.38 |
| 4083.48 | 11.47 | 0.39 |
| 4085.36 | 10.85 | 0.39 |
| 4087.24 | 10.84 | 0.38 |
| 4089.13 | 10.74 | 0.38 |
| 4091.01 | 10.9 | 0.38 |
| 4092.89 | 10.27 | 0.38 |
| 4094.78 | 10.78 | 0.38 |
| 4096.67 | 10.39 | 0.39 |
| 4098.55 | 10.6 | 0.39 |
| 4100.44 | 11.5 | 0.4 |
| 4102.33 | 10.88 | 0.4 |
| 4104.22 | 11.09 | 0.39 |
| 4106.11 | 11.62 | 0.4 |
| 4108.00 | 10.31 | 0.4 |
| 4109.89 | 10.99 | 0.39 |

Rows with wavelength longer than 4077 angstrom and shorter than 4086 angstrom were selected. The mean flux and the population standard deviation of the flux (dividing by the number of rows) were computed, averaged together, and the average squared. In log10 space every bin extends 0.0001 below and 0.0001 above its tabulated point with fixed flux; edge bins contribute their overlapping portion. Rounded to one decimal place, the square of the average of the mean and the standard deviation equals 31.7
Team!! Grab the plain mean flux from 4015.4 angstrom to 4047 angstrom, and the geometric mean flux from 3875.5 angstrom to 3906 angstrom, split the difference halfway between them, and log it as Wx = 11.2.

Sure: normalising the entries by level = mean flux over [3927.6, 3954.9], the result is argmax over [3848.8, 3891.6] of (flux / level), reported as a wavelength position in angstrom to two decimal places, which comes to 3863.94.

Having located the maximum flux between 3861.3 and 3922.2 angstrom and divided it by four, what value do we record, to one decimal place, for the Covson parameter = 3.5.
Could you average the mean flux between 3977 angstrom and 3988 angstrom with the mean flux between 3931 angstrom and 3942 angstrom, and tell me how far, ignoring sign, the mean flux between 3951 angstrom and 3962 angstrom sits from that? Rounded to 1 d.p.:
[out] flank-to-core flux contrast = 1.0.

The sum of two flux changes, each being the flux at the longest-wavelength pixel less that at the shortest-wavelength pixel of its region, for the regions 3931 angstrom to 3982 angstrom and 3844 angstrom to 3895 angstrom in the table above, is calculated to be 1.0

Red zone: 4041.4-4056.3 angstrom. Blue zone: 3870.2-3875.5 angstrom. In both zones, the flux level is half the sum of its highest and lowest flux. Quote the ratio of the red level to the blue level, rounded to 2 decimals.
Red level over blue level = 0.81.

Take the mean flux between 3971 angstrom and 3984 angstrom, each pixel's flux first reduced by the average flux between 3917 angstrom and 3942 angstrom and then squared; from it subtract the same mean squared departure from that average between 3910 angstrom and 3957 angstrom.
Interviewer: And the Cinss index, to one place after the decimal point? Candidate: -0.2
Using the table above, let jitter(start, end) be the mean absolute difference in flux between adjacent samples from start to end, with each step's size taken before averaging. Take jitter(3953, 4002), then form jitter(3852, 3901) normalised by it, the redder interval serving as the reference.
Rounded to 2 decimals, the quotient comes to 1.03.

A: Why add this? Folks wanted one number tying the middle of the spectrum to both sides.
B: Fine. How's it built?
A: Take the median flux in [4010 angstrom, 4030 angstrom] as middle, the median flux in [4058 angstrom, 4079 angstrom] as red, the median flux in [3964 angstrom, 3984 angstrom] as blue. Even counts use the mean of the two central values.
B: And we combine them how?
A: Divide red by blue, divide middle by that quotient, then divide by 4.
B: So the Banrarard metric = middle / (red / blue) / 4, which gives 2.77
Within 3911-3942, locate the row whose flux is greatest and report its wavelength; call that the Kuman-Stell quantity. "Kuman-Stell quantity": 3919.50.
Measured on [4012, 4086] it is 4083.48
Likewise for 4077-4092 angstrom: 4083.48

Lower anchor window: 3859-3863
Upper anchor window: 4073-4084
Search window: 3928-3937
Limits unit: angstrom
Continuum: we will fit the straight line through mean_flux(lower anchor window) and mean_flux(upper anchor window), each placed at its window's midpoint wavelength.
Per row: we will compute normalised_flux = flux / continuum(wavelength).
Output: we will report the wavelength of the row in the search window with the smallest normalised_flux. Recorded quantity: 3933.97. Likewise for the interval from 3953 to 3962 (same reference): 3961.23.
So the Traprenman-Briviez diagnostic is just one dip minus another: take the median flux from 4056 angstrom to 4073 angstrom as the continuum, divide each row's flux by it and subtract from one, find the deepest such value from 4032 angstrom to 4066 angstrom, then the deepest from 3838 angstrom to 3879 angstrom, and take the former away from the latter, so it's -0.14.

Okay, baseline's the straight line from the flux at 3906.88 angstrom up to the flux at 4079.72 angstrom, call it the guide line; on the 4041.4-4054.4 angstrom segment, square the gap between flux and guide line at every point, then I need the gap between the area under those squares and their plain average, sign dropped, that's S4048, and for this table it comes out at 2.6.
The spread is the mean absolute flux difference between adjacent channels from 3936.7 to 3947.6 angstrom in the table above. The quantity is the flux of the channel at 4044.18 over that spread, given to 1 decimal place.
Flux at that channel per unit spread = 41.9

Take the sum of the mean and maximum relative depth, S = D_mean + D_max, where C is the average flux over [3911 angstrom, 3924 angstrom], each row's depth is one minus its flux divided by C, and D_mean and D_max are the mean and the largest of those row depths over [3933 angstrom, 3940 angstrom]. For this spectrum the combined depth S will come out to 0.234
